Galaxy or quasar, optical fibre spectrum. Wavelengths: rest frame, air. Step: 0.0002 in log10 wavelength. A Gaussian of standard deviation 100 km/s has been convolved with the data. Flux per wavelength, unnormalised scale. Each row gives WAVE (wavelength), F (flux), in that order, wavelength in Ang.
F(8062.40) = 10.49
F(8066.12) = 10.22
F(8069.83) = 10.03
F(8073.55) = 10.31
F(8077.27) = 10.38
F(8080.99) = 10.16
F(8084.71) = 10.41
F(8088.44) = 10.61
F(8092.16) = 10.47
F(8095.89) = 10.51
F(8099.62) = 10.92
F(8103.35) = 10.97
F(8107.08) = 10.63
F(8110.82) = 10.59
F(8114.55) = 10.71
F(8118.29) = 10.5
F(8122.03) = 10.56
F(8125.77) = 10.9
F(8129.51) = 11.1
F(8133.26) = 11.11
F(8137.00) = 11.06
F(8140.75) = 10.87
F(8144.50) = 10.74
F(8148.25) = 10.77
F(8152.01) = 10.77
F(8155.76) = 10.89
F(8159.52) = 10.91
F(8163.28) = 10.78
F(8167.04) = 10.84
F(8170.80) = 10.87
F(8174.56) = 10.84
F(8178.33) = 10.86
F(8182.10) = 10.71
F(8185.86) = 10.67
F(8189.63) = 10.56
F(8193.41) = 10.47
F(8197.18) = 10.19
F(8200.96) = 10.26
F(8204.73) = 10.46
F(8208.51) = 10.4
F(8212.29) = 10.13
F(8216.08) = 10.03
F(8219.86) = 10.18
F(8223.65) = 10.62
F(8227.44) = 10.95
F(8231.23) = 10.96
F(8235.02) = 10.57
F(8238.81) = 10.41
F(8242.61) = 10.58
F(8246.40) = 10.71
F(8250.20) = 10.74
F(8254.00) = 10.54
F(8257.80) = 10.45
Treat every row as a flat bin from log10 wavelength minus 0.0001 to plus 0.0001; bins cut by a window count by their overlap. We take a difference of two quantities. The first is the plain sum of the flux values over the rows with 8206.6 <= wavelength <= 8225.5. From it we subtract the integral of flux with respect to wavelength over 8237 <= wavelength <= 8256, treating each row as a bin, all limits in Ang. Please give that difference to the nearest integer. -150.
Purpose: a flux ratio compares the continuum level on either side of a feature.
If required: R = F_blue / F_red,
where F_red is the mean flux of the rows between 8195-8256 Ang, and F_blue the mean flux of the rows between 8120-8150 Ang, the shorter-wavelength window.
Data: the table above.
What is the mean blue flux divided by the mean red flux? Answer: 1.04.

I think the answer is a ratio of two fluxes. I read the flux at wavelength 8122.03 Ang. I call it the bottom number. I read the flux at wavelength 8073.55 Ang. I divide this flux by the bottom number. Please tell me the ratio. 0.98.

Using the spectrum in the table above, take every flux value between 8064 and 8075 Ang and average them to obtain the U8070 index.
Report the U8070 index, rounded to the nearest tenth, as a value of 10.2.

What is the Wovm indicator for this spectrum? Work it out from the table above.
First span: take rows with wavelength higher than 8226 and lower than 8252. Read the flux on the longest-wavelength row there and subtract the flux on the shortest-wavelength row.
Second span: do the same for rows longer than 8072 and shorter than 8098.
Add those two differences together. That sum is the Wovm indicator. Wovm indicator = -0.01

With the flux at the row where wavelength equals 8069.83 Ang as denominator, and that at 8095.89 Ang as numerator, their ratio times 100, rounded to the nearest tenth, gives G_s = 104.8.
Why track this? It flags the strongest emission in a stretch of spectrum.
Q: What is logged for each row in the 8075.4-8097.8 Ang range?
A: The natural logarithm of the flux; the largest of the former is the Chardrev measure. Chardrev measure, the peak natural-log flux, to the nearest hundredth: 2.36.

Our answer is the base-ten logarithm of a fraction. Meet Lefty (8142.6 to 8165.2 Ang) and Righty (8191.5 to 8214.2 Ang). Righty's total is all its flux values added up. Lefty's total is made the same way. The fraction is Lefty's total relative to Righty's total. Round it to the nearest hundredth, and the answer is 0.02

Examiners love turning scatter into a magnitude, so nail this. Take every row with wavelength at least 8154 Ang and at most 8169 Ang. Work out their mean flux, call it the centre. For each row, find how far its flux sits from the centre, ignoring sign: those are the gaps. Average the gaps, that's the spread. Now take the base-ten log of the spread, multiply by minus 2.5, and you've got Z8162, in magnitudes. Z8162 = 3.4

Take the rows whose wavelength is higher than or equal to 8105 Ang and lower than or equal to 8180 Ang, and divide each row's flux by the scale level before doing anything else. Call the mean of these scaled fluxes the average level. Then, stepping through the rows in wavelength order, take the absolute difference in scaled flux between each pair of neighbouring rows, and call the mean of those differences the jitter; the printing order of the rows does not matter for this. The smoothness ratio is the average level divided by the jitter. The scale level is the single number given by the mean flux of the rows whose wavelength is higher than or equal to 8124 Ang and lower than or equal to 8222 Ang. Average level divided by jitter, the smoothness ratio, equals 115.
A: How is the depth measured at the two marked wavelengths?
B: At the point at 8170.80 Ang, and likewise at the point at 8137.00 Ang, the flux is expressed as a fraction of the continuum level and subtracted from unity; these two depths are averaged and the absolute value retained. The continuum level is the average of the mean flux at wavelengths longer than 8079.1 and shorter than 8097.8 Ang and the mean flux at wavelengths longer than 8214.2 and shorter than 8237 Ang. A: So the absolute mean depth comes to 0.045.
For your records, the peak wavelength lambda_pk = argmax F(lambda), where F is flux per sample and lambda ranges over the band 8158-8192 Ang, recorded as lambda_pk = 8159.52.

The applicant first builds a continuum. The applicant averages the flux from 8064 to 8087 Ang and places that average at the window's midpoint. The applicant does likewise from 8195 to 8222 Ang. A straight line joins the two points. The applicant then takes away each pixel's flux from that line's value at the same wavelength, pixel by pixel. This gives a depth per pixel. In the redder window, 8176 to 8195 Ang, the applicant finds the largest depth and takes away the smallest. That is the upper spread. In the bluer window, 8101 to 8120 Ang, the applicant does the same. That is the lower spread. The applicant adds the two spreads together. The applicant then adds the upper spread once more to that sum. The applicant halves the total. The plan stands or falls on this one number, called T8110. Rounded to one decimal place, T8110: 0.6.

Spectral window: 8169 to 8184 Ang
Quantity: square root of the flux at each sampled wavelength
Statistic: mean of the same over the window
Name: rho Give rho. 3.29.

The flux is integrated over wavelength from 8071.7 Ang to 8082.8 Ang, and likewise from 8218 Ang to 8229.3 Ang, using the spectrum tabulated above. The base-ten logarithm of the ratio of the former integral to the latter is -0.020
